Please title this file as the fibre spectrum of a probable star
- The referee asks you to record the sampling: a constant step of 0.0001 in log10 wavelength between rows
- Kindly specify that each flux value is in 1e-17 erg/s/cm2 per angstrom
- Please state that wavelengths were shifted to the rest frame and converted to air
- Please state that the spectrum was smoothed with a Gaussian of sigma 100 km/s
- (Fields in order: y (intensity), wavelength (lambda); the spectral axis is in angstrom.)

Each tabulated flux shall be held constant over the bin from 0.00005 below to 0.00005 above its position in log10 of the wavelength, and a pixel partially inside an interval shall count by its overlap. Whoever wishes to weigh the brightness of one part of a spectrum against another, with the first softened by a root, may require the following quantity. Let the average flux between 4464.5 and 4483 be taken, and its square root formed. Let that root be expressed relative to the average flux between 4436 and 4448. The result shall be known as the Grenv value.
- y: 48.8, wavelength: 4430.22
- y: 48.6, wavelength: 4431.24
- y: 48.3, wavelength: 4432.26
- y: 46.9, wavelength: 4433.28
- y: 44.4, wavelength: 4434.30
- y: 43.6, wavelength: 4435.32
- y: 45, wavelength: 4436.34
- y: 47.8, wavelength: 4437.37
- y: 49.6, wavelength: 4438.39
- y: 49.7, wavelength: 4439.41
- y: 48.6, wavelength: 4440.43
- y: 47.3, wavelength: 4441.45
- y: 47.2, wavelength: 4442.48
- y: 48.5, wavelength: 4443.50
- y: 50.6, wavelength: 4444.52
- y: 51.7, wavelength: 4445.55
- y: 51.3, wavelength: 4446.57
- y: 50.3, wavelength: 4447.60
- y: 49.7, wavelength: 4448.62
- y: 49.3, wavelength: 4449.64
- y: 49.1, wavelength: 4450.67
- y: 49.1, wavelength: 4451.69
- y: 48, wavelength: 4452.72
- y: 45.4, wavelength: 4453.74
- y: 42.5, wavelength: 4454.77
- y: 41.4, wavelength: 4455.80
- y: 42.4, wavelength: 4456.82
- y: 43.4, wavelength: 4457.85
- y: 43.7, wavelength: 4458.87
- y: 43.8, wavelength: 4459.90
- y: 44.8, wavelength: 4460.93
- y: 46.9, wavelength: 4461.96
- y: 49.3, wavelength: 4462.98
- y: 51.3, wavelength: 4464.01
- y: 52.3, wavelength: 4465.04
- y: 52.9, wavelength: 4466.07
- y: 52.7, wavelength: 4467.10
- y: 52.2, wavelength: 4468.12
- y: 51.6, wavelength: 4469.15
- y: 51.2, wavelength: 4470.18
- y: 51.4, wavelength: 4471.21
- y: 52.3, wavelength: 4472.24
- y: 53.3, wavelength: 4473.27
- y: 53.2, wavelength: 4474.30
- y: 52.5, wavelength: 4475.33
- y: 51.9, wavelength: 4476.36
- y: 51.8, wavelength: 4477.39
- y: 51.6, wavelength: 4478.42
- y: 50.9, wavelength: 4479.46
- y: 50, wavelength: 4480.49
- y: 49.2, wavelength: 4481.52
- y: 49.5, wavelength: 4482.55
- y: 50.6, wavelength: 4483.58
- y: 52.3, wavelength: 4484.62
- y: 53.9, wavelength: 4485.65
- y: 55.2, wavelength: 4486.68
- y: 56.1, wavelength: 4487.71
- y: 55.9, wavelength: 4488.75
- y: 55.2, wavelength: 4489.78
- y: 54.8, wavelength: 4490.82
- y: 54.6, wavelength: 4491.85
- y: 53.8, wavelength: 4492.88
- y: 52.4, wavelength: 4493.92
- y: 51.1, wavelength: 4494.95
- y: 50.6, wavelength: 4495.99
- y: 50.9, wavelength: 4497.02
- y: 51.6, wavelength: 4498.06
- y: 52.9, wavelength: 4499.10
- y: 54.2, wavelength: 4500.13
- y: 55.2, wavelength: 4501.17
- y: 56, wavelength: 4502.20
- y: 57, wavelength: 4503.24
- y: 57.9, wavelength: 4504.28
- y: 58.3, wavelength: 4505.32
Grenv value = 0.147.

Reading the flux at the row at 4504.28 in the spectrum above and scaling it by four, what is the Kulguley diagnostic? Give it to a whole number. 232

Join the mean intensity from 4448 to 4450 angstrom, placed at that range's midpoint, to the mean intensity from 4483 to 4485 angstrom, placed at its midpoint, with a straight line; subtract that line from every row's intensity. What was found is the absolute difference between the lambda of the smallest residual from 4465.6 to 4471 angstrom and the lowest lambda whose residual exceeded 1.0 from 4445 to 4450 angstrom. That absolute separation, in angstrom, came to 24.6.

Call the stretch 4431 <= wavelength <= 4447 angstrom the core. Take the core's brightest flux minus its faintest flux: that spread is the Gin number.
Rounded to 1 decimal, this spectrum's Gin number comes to 8.1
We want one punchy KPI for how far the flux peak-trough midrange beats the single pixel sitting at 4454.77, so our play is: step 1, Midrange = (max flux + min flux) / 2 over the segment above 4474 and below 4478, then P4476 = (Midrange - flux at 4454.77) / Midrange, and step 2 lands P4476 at 0.19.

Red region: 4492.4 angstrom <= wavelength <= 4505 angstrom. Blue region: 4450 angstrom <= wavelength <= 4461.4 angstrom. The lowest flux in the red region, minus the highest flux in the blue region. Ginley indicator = 1.5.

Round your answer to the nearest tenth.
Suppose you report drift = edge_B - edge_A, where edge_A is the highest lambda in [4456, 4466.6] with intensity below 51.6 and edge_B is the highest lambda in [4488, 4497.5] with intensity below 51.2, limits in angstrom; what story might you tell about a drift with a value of 33.0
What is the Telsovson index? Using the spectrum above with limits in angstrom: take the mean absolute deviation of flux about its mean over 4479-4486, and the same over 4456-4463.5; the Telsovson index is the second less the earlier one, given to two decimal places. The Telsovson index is 0.58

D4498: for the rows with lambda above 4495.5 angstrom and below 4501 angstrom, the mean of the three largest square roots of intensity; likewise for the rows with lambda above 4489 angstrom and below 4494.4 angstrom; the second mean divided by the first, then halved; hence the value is 0.509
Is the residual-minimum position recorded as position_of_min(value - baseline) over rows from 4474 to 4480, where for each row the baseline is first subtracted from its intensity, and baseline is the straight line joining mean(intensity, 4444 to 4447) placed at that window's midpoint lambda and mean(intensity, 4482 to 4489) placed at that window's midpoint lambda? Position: 4479.46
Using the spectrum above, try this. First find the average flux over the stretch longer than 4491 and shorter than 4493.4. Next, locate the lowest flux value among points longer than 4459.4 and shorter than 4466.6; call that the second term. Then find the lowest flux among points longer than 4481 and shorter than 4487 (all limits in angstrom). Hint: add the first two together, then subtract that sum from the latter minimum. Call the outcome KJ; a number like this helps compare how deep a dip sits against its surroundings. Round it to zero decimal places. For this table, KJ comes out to -49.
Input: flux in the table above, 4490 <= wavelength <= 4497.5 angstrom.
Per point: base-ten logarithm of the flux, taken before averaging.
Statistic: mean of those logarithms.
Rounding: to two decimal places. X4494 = 1.72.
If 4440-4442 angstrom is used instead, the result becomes 1.68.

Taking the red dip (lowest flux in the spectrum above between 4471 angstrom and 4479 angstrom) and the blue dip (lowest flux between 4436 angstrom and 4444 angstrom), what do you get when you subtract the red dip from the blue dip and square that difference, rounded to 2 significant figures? 41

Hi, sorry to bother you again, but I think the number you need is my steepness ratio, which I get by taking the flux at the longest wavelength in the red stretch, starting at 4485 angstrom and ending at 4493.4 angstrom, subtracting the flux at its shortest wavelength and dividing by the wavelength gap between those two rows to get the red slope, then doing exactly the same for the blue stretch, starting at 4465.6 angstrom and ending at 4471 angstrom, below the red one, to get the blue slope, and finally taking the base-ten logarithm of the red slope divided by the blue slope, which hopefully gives -1.5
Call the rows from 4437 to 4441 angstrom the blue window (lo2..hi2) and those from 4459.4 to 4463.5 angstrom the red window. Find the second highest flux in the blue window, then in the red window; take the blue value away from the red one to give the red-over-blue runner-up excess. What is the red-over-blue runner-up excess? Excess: -3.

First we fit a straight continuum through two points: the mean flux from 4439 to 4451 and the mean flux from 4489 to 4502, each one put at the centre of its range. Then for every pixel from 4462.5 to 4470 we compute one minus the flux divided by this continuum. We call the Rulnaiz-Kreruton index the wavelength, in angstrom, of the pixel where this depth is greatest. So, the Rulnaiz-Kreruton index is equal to 4462.98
